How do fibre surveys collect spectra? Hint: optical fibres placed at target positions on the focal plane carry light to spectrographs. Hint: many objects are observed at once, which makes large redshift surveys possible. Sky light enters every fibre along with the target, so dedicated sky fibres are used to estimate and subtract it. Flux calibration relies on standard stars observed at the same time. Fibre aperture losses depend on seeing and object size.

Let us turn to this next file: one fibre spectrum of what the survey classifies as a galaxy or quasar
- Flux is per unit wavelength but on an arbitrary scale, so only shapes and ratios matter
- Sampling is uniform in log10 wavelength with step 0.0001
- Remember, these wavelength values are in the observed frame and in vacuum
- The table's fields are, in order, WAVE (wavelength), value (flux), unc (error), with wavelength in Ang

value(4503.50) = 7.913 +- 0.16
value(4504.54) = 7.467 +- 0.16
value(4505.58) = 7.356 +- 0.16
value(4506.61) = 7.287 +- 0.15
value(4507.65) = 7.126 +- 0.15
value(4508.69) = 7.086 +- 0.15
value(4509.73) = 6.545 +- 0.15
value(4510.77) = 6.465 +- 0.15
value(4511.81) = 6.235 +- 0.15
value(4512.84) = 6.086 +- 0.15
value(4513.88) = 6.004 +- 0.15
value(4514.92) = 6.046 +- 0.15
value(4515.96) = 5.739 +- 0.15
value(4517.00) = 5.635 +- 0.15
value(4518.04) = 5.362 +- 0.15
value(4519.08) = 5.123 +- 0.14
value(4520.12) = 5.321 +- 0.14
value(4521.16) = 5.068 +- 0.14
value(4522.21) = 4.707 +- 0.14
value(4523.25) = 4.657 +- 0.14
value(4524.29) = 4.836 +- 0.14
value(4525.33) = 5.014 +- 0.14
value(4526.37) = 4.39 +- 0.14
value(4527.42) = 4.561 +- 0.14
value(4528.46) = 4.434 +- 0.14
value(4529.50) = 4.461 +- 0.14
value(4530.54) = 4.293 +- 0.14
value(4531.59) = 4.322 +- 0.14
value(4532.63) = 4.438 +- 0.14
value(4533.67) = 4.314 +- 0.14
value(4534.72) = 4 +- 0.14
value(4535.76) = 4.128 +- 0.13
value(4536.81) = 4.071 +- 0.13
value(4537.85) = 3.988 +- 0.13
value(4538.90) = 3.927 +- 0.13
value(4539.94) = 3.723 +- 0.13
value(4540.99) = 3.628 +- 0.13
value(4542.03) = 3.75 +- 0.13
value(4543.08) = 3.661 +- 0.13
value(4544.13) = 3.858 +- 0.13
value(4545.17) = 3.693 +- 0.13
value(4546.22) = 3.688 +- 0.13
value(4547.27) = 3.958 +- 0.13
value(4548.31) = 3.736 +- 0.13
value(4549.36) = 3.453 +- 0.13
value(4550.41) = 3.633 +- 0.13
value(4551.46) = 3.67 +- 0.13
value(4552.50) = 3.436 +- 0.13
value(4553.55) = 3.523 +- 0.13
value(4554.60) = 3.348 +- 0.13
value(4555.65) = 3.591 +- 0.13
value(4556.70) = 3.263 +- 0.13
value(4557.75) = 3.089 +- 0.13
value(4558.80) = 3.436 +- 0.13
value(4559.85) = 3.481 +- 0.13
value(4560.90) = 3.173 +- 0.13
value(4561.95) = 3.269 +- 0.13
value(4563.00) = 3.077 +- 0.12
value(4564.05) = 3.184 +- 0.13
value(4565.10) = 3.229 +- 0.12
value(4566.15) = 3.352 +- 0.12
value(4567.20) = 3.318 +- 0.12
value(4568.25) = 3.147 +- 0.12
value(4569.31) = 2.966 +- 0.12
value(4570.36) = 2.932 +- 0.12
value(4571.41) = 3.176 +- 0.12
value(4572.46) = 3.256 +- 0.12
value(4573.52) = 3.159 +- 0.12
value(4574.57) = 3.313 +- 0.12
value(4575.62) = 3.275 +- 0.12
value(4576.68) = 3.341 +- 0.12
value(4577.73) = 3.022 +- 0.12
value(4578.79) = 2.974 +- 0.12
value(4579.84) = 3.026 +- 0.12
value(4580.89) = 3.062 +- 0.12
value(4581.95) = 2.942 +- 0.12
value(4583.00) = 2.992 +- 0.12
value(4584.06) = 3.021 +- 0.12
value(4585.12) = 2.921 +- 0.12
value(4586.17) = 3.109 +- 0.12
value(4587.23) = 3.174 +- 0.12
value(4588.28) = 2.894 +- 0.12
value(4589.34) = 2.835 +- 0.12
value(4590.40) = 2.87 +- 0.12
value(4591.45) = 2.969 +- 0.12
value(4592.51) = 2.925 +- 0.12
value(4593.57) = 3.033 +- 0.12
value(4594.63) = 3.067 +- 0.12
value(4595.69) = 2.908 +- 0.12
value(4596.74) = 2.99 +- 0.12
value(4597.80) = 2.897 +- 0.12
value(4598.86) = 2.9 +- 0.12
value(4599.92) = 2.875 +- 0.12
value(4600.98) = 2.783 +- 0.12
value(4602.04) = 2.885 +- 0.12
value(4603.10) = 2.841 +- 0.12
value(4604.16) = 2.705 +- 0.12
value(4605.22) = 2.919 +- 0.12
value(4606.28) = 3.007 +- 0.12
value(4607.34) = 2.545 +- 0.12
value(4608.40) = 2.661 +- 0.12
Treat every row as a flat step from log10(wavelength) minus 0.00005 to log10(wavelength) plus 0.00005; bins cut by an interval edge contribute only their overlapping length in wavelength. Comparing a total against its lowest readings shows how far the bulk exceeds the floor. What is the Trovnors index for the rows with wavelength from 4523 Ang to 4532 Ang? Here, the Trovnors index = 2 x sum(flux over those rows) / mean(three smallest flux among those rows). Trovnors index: 18.9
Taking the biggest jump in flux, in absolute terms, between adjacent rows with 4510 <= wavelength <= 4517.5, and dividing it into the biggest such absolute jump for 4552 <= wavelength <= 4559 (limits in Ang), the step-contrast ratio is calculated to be 1.1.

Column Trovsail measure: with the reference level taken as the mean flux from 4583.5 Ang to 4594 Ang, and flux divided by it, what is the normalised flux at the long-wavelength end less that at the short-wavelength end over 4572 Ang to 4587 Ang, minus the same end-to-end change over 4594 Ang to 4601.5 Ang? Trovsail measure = 0.05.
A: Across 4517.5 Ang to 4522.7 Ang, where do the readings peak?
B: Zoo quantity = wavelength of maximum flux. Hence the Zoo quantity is 4518.04 Ang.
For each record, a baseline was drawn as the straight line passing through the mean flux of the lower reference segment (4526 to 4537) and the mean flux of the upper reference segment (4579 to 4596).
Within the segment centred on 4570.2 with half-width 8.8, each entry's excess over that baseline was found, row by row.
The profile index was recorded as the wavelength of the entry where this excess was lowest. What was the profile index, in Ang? 4563.00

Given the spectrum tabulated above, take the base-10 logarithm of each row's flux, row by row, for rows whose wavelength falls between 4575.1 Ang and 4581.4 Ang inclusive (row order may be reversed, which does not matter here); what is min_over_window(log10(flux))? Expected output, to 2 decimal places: 0.47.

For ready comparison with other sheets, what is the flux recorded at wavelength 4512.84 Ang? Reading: 6.086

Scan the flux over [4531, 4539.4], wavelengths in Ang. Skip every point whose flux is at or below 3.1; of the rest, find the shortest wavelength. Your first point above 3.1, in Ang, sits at 4531.59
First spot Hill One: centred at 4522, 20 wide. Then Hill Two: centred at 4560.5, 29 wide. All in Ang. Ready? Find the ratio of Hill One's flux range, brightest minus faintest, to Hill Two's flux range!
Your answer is 1.7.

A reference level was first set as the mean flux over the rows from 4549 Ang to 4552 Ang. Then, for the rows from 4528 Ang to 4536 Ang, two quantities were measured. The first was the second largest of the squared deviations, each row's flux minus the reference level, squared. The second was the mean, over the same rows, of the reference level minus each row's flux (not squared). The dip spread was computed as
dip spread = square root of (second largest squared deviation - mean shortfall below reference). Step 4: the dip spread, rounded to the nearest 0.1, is 1.2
